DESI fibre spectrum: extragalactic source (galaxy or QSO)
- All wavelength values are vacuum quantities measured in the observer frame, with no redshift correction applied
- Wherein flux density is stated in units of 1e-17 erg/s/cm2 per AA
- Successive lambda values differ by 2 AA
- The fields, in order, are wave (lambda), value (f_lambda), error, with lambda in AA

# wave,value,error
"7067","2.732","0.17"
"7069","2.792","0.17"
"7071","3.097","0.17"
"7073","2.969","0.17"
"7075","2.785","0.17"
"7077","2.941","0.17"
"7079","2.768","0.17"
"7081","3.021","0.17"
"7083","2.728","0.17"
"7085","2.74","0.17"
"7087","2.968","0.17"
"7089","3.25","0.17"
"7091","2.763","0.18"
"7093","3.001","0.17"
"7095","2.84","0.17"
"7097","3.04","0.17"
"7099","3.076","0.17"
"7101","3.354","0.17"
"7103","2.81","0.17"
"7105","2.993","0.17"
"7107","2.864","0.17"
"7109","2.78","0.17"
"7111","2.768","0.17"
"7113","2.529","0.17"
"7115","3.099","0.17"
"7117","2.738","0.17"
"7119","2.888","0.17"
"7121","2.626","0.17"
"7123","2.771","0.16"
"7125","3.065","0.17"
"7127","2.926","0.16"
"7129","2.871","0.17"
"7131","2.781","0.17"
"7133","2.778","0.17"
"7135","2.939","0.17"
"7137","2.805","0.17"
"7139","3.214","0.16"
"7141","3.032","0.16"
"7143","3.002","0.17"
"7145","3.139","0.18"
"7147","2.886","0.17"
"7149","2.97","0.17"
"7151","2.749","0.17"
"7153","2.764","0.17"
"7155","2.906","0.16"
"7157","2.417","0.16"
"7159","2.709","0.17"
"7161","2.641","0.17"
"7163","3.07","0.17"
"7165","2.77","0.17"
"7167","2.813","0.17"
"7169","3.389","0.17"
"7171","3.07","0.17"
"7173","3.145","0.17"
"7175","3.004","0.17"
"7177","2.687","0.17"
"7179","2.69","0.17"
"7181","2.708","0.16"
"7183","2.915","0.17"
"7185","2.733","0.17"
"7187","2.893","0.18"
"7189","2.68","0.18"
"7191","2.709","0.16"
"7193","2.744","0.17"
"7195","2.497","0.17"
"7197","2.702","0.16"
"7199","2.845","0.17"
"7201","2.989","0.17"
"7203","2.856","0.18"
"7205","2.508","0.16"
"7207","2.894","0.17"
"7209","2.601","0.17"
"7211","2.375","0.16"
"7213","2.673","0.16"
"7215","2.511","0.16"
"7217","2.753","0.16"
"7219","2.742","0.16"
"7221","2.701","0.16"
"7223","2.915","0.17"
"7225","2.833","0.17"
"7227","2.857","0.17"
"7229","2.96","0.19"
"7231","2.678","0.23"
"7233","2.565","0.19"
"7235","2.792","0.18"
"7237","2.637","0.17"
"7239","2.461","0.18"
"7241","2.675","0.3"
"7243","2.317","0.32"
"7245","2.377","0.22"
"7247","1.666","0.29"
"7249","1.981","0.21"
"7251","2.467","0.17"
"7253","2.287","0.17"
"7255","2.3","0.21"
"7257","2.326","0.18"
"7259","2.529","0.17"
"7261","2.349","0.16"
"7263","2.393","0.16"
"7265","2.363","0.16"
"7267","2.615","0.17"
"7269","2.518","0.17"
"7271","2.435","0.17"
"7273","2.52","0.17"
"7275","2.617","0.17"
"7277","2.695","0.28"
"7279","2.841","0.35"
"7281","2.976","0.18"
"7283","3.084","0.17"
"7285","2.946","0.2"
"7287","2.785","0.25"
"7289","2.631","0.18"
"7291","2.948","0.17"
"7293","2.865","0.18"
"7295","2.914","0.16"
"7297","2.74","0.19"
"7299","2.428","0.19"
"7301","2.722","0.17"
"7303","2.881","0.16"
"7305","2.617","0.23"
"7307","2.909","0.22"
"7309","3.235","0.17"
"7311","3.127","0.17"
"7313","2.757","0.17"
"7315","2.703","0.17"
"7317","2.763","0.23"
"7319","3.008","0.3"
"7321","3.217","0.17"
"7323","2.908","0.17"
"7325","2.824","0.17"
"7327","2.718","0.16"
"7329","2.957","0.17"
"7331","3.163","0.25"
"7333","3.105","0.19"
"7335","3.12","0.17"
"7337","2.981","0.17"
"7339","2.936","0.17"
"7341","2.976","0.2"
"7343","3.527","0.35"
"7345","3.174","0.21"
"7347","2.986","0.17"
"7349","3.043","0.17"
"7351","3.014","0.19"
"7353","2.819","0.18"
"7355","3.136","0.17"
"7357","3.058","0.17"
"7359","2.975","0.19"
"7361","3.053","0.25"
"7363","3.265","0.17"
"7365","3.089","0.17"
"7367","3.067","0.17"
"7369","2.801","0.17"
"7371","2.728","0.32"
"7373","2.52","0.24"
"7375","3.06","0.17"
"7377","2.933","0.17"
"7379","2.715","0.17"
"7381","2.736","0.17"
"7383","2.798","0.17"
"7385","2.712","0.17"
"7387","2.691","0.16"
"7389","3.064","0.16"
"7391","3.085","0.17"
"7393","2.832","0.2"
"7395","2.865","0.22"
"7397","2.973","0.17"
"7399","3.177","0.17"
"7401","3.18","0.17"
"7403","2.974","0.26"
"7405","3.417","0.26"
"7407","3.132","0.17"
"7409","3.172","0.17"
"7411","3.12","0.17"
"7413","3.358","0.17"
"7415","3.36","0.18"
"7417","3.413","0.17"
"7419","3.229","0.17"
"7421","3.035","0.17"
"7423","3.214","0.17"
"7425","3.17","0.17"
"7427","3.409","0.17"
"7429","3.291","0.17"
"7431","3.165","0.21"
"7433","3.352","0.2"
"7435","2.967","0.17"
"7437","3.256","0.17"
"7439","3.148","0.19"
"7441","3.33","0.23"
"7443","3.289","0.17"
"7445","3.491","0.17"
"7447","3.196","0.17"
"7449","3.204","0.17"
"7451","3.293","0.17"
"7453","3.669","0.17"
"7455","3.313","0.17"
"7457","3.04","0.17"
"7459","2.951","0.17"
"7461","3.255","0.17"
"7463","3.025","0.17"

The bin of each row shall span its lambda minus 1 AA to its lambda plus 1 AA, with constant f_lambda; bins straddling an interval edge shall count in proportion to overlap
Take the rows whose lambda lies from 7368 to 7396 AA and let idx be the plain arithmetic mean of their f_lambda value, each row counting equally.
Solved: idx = 2.82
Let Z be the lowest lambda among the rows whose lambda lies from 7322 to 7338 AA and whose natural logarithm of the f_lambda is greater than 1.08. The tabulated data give 7329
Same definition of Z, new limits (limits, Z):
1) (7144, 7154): 7145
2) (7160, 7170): 7163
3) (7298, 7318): 7309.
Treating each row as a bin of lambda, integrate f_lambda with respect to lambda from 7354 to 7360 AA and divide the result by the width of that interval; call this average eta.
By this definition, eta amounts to 3.06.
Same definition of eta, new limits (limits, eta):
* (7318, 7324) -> 3.04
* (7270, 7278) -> 2.57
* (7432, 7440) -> 3.18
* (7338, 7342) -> 2.96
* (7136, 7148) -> 3.01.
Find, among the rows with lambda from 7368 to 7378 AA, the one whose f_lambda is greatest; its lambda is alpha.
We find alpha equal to 7375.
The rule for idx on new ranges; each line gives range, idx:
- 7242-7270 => 2.32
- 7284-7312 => 2.84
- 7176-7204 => 2.76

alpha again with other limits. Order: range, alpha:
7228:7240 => 7229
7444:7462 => 7453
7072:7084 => 7081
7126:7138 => 7135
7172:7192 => 7173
